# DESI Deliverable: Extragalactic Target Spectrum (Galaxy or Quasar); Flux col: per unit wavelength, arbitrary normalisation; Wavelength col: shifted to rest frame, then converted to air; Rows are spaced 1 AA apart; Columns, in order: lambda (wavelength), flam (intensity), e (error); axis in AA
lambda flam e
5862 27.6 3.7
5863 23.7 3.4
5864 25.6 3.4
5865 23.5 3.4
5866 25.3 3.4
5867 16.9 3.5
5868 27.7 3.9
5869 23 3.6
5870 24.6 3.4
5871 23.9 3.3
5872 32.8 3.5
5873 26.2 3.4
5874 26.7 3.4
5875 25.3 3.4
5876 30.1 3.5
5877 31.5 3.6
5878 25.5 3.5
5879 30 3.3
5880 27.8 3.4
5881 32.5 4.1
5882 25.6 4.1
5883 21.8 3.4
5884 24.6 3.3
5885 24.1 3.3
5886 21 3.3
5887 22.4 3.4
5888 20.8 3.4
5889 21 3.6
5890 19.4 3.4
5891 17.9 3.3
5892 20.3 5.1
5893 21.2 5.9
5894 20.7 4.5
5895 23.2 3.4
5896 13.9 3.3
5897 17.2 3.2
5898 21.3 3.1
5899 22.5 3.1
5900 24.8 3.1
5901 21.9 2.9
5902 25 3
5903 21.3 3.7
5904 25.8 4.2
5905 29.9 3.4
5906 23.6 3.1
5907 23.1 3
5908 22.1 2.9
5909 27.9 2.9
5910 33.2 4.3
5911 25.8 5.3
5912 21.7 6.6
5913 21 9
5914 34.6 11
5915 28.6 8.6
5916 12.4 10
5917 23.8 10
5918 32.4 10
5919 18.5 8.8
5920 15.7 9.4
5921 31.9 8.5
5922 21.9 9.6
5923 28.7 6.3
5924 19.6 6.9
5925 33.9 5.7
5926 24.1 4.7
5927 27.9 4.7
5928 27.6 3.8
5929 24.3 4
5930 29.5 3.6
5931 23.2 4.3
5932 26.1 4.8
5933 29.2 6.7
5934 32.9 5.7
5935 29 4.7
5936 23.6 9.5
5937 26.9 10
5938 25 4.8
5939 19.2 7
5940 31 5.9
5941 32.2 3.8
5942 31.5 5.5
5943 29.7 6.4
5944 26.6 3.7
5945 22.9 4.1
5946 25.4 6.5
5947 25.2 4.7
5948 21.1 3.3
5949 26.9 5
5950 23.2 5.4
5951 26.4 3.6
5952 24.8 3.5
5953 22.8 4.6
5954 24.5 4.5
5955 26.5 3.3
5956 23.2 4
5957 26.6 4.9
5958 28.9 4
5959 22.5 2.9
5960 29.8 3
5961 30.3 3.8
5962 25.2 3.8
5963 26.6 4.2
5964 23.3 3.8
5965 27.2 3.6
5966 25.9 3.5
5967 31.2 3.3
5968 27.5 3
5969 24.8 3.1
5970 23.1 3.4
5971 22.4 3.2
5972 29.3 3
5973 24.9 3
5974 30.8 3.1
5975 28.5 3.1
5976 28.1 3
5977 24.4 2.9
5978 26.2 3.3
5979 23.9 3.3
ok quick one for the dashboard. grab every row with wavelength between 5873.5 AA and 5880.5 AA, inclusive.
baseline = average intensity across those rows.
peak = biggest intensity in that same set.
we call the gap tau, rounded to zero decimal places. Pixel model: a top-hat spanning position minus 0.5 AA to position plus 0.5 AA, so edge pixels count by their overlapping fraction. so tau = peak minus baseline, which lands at 3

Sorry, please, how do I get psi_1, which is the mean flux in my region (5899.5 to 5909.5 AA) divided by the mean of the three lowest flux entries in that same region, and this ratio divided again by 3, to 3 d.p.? 0.376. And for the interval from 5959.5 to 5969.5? 0.371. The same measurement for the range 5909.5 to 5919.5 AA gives 0.486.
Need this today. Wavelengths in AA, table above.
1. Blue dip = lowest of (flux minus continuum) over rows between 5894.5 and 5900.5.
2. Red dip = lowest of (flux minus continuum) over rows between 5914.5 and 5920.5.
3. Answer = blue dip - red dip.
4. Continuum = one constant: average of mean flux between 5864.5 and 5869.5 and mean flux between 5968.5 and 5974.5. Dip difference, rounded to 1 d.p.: 1.5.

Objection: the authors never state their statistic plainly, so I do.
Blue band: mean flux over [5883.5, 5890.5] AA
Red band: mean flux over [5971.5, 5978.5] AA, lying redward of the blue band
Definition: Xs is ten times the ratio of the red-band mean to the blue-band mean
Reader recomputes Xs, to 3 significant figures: 12.5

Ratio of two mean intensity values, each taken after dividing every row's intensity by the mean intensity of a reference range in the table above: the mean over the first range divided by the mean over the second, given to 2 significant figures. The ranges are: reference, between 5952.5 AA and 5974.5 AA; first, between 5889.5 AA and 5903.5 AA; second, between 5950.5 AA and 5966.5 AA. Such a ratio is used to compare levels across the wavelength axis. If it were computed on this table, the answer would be 0.80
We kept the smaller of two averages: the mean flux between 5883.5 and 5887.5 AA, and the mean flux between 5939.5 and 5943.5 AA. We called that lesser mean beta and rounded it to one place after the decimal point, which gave 23.0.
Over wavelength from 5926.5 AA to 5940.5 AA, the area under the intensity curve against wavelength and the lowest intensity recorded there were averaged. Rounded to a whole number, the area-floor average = 197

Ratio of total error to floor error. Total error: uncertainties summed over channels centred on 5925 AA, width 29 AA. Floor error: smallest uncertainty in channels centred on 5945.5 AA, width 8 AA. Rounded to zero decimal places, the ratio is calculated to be 62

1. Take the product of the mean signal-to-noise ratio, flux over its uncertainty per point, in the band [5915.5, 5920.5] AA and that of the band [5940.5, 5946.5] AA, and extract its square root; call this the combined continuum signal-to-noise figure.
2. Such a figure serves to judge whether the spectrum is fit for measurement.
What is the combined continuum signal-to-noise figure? 3.5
